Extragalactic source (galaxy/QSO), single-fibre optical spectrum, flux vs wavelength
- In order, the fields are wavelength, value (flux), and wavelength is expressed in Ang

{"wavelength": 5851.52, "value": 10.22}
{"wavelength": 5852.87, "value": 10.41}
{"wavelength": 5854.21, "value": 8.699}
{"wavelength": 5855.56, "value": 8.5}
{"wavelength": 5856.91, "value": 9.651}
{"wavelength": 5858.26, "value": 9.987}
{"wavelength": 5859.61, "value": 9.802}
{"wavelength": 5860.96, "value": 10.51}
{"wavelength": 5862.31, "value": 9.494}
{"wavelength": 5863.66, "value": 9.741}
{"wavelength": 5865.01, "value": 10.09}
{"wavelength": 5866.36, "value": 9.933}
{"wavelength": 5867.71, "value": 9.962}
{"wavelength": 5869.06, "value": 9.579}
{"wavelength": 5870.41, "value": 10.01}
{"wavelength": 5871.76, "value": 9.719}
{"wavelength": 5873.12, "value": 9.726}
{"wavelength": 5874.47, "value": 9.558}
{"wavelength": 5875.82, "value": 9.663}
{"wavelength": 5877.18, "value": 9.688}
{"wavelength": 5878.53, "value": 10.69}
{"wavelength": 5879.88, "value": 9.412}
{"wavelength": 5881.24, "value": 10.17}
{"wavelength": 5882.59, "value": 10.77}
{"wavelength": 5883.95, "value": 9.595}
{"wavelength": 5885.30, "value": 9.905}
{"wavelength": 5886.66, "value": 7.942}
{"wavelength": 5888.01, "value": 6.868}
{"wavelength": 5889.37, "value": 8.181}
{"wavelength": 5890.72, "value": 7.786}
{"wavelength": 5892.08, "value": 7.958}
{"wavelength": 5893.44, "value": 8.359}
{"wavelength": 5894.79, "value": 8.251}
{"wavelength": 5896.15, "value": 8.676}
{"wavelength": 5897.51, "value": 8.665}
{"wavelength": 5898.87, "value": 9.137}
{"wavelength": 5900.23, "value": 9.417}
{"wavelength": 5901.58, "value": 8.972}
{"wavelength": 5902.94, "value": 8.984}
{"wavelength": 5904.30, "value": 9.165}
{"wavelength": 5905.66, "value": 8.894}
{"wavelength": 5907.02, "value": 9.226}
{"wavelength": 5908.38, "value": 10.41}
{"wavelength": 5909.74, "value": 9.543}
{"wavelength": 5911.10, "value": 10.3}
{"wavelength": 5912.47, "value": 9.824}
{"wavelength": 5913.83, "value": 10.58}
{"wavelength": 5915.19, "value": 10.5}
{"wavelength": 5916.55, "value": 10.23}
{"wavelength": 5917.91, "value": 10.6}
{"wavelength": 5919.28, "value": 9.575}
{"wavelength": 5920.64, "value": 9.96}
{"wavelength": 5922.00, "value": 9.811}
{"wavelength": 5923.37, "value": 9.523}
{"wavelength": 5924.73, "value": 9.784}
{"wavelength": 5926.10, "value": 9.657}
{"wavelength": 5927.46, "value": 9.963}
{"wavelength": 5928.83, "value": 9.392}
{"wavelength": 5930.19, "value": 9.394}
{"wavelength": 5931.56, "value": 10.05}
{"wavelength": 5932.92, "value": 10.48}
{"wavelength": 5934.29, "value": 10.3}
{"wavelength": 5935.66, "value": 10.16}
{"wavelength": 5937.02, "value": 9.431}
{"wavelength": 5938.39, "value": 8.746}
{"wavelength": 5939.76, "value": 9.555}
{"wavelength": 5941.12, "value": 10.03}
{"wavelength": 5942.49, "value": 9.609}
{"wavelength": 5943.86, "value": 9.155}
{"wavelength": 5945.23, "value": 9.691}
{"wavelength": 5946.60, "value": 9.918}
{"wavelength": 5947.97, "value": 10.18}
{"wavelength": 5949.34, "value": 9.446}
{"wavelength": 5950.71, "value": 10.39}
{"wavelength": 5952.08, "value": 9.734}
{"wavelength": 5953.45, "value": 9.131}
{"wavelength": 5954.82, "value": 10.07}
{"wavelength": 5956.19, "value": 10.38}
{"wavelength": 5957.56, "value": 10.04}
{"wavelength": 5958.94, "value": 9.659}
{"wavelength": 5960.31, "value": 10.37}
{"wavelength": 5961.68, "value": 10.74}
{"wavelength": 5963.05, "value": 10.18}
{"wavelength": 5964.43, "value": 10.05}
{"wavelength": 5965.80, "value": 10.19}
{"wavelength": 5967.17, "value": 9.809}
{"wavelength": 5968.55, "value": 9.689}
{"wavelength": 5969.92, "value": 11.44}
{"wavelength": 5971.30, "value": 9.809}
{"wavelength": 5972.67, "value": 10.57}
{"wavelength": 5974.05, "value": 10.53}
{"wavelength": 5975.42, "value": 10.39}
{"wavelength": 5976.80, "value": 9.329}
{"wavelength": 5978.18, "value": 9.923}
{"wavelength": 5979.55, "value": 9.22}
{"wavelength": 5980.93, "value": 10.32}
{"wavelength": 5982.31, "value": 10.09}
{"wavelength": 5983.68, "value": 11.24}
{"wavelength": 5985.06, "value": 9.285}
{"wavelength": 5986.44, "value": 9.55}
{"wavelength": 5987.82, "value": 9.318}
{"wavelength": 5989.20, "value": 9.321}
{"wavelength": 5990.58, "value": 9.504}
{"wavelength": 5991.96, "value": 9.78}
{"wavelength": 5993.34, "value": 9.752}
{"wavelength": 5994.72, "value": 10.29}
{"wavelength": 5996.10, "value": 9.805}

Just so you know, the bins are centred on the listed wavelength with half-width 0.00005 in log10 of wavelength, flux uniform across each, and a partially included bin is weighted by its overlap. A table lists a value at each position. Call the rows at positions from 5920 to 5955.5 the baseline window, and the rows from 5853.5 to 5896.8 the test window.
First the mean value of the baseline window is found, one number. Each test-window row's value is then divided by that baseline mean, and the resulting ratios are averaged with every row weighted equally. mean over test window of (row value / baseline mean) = 0.96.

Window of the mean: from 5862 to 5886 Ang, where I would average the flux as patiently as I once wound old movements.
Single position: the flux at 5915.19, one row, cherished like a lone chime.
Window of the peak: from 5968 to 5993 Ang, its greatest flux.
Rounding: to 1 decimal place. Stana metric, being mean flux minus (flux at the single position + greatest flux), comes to -12.1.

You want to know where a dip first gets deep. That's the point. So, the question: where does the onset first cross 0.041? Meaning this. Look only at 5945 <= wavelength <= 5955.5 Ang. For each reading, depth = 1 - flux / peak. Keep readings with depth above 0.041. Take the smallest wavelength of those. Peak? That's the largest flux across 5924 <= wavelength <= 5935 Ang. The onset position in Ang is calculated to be 5945.23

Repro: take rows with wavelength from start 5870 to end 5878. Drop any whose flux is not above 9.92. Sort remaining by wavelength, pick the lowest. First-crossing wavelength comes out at 5870.41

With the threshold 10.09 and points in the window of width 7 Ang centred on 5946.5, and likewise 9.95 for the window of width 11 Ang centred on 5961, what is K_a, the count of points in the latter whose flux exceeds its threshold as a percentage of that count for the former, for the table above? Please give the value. 700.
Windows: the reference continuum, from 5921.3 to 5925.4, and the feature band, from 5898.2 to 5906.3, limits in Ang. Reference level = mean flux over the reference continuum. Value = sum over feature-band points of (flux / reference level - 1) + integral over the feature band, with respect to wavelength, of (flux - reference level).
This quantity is -5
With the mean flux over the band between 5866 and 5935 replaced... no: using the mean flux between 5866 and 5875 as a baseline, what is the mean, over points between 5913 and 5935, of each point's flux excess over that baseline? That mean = 0.2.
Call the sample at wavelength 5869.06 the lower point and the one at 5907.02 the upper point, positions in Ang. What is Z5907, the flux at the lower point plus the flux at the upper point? 18.8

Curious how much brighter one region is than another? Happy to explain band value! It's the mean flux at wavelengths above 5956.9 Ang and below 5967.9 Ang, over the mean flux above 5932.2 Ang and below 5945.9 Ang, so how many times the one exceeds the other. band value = 1.04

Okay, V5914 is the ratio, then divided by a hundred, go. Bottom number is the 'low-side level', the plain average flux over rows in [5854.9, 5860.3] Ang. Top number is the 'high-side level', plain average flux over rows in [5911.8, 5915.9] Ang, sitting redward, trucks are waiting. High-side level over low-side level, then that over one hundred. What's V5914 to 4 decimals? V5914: 0.0109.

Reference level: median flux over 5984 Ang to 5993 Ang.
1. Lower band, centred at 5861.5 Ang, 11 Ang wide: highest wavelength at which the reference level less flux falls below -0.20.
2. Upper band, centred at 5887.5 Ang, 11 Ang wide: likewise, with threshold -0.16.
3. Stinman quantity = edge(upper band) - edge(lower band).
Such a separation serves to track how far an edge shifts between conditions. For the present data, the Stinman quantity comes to 18.9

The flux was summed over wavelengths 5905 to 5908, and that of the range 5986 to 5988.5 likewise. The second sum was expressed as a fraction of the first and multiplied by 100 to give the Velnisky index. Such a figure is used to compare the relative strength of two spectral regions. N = 104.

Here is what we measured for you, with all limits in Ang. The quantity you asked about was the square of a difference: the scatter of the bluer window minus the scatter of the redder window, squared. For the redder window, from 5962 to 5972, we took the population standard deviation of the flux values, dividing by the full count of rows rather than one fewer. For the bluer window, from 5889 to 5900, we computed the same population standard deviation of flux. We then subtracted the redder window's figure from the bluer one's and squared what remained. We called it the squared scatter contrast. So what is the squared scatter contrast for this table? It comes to 0.0203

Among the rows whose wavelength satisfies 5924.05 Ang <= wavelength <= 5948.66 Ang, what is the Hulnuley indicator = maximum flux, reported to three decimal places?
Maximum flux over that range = 10.480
